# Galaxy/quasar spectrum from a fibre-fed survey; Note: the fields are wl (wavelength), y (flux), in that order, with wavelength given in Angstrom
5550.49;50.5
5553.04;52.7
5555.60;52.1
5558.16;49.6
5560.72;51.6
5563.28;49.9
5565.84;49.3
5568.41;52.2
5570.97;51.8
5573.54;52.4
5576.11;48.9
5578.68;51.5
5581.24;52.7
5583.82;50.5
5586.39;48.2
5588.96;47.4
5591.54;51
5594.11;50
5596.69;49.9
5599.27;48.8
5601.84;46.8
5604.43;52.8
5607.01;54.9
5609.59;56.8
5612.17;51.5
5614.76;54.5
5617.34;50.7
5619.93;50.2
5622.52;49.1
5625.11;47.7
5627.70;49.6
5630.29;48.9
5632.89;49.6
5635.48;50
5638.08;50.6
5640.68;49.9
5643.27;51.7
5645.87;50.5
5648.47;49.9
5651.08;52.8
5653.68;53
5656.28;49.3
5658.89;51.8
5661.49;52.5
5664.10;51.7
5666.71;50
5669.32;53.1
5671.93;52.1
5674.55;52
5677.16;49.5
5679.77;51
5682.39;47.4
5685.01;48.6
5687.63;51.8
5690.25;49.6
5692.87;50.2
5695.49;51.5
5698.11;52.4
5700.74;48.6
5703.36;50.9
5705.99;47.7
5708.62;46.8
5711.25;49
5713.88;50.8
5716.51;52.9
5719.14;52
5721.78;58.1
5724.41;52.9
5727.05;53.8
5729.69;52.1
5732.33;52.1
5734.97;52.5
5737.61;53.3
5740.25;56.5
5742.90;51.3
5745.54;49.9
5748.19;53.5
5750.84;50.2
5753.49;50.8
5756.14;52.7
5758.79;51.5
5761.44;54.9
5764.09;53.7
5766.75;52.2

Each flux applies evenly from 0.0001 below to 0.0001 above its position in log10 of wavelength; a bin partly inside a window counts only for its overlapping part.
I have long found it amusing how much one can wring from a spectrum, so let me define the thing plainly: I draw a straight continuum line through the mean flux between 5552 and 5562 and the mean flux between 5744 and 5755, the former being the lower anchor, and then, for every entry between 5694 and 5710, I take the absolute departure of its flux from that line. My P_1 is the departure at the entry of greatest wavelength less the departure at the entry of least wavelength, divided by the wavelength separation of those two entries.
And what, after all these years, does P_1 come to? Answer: 0.31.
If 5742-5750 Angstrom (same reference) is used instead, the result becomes 0.42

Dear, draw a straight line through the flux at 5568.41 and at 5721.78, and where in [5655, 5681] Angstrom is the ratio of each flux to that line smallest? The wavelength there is 5677.16 Angstrom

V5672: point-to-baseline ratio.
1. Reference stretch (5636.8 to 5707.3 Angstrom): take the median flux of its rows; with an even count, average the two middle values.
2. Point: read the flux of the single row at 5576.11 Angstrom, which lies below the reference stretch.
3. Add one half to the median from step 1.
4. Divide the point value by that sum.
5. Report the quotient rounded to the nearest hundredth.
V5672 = 0.95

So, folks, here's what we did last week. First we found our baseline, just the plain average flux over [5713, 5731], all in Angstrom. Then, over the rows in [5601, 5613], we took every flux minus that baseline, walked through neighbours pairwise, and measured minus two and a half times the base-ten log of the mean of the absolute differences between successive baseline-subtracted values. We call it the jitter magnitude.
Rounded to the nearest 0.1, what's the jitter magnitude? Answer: -1.5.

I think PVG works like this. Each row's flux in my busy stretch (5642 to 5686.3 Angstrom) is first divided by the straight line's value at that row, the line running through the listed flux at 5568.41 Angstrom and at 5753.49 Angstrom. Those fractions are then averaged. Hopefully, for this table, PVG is 0.99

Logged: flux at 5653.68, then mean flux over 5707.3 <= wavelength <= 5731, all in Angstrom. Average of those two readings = 52.5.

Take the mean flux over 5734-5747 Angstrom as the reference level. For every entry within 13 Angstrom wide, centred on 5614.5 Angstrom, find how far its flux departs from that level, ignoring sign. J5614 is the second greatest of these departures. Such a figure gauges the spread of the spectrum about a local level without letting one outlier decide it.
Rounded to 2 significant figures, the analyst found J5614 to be 2.5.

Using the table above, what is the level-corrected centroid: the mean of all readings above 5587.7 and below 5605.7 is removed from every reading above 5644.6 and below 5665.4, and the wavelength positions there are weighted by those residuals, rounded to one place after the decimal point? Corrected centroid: 5656.2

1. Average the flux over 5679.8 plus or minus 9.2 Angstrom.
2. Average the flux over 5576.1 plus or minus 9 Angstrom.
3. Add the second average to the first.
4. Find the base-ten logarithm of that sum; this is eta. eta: 2.01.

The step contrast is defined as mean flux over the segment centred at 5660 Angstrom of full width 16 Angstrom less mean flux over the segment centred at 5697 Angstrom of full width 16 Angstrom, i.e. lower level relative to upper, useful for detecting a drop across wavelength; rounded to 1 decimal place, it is 0.9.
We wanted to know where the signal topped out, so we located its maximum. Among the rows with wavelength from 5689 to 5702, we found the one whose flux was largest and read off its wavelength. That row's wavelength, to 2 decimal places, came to 5698.11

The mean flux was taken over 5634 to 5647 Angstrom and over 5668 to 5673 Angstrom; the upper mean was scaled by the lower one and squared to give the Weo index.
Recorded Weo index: 1.08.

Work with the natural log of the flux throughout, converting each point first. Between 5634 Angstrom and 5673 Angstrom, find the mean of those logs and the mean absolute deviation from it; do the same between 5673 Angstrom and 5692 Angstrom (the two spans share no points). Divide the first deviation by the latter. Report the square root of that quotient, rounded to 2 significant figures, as 0.90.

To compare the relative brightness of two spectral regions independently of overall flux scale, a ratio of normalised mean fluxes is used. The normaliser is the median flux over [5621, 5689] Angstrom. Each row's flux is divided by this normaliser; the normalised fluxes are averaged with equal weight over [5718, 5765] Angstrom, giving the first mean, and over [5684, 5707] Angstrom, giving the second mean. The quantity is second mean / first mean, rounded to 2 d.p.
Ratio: 0.95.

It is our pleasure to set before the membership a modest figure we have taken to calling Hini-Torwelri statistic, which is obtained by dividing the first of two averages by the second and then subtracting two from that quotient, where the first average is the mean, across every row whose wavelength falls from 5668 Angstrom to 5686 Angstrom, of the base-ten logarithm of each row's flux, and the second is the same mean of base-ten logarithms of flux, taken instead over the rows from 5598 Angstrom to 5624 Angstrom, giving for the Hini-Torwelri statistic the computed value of -1.01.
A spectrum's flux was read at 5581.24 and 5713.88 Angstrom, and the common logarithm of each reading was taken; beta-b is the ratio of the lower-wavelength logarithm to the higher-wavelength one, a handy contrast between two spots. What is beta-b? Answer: 1.01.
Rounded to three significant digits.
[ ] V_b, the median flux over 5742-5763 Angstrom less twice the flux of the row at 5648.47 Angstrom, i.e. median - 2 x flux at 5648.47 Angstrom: -48.4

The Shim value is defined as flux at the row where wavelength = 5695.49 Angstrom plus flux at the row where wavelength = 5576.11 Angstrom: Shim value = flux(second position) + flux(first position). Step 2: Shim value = 100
